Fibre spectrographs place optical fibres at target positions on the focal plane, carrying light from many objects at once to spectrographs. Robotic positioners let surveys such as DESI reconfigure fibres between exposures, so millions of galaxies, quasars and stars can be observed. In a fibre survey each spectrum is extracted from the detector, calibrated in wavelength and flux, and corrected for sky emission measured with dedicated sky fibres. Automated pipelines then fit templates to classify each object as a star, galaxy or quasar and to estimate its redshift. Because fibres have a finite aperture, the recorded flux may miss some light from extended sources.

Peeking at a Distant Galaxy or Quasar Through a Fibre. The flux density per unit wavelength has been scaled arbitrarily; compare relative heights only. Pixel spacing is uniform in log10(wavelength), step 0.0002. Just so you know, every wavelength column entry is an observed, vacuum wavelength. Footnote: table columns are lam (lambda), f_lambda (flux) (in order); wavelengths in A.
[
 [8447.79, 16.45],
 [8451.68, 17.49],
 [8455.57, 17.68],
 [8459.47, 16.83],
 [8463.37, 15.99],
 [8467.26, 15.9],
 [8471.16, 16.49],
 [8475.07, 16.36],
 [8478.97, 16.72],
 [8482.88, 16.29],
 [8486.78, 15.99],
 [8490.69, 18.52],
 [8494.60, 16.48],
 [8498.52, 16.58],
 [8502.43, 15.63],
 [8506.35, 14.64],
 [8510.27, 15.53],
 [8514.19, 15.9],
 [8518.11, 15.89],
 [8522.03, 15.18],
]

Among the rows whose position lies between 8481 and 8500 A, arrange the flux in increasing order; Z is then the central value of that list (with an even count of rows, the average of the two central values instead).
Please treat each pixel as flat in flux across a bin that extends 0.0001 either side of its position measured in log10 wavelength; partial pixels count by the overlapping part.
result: 16.5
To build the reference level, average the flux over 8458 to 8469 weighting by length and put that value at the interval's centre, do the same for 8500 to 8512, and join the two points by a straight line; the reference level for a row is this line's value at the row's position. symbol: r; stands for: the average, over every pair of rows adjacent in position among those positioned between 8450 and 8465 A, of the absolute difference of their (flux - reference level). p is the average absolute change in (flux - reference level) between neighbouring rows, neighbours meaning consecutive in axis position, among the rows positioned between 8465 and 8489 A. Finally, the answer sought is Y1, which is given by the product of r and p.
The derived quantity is 0.2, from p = 0.3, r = 0.6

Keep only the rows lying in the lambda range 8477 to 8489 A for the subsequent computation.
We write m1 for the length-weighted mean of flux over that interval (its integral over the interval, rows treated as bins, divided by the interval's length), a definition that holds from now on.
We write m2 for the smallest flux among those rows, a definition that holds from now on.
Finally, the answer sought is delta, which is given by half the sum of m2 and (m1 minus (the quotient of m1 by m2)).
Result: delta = 15.7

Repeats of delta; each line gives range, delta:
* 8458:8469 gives 15.6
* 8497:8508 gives 14.6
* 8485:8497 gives 16.0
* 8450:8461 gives 16.6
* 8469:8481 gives 15.9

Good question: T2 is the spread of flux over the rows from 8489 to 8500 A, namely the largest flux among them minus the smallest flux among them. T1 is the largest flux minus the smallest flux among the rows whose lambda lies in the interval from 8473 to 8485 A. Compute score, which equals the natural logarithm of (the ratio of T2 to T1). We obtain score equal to 1.6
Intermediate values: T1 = 0.4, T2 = 2.0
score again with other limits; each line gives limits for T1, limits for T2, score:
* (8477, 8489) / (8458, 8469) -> 0.2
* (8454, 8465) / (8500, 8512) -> -0.5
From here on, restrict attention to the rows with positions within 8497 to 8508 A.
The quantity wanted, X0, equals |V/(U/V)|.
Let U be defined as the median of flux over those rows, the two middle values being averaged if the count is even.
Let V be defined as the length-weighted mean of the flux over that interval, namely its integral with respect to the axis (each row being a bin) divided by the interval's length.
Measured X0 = 15.6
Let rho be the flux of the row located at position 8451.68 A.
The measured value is 17.49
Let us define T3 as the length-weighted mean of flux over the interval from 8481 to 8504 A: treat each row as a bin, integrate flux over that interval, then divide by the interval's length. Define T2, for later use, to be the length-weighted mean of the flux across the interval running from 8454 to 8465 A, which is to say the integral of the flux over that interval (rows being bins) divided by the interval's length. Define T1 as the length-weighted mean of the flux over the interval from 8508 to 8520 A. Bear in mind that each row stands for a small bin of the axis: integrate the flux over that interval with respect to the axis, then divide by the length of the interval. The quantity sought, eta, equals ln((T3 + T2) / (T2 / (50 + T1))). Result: 4.87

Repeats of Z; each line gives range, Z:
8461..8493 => 16.3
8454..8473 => 16.5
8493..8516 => 15.8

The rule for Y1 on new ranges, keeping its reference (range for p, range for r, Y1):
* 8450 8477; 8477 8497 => 0.5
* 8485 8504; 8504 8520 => 0.7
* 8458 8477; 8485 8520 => 0.4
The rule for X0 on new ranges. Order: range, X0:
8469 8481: 16.5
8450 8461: 17.2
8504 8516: 15.2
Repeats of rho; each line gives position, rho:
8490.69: 18.52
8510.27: 15.53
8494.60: 16.48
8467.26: 15.9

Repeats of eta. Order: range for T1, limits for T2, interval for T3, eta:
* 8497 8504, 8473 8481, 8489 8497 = 4.91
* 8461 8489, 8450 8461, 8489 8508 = 4.86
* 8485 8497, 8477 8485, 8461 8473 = 4.89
